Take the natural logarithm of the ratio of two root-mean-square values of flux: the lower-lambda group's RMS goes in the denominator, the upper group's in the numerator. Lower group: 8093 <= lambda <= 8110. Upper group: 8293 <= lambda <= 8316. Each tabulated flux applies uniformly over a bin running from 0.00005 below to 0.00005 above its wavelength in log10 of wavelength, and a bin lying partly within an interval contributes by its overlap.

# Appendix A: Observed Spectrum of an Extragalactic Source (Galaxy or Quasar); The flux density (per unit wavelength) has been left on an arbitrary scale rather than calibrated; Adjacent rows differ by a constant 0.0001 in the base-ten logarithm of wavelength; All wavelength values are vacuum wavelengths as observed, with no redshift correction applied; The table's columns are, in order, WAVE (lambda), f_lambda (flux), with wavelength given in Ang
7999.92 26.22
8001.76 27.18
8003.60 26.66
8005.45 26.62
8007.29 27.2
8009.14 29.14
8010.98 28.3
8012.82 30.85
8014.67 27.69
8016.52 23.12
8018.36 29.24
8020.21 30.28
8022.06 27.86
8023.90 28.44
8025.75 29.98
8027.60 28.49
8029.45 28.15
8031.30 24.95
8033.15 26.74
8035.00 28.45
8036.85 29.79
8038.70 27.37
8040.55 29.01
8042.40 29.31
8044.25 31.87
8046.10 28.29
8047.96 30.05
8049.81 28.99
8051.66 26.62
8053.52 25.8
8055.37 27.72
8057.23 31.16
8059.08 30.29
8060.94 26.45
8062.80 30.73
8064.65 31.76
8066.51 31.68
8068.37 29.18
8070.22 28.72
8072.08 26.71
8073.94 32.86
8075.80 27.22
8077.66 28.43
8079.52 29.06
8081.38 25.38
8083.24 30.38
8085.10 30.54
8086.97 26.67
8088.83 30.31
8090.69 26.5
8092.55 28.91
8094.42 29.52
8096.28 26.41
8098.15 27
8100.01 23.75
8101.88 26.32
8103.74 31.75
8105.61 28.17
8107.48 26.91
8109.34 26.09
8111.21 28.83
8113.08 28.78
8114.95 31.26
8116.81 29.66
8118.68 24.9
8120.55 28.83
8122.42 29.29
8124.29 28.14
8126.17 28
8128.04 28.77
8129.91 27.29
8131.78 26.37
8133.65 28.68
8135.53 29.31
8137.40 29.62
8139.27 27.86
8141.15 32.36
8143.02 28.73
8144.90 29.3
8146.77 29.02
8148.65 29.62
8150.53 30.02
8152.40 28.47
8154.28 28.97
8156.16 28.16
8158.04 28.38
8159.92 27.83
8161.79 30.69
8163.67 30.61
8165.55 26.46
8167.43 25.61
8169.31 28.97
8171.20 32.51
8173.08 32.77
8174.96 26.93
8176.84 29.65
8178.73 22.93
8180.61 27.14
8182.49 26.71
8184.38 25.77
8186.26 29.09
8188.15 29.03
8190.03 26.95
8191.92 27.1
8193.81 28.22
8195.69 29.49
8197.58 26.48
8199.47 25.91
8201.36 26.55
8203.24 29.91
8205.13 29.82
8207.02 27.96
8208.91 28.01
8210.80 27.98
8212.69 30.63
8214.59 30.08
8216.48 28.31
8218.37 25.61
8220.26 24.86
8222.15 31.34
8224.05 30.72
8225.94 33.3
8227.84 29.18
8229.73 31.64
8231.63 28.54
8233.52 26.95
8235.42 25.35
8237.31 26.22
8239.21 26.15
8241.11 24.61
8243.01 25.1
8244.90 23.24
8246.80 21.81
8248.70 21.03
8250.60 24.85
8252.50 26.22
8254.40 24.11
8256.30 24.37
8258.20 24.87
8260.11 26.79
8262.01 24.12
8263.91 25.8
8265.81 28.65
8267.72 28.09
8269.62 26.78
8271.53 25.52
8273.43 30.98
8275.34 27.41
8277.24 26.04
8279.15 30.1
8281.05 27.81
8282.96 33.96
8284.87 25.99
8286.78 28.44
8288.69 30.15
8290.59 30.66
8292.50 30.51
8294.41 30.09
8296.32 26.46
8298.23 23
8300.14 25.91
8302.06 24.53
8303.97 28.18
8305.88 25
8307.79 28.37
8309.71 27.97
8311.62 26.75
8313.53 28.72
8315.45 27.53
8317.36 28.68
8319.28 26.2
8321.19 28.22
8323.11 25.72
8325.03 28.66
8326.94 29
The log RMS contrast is -0.02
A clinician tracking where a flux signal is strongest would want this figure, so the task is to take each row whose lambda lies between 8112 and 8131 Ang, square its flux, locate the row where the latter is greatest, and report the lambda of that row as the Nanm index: 8114.95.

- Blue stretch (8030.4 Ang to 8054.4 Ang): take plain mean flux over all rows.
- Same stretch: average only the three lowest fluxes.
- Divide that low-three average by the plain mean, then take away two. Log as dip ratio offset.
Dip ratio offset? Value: -1.09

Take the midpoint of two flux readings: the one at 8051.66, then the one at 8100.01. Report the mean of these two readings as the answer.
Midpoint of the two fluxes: 25.2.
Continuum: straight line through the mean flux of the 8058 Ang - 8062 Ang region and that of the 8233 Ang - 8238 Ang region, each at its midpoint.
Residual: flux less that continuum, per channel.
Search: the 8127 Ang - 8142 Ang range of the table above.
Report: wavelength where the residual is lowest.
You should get 8131.78 Ang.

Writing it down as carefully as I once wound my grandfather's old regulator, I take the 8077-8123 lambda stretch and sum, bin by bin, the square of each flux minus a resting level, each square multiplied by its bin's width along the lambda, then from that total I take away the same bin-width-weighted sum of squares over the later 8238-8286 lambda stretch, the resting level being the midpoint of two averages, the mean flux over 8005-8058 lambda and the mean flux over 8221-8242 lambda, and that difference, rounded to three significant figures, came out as -404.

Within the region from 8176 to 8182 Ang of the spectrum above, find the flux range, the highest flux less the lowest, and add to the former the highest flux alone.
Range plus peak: 36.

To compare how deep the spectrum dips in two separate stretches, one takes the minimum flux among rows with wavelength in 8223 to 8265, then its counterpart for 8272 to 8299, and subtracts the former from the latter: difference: 2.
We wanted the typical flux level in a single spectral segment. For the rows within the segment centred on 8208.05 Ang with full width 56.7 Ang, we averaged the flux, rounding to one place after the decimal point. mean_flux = 28.3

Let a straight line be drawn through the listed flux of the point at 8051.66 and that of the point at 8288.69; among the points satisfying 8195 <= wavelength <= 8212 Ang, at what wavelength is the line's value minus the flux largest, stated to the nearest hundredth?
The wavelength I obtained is 8199.47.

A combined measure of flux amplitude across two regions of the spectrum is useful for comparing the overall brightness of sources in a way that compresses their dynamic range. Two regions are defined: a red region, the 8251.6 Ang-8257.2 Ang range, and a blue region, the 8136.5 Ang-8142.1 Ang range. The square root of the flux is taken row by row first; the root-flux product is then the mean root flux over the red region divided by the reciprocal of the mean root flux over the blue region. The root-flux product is 27.3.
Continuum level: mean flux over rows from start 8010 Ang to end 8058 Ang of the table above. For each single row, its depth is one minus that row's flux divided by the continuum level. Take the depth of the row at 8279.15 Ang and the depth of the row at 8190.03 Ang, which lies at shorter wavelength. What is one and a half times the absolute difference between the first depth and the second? 0.166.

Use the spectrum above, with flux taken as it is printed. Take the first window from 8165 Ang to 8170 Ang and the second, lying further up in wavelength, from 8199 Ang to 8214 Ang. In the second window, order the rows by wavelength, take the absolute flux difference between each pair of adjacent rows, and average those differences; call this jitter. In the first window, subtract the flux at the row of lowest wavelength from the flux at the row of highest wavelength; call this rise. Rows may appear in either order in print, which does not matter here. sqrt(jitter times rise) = 1.8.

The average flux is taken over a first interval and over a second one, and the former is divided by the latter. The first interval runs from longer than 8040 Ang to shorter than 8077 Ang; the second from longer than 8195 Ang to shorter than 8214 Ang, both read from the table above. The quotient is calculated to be 1.03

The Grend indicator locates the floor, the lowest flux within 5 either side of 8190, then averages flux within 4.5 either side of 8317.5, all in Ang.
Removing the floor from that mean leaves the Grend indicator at 0.9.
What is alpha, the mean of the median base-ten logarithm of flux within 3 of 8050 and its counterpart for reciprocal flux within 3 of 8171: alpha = 0.747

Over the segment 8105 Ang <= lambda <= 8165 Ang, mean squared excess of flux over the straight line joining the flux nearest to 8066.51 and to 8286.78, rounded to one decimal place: 6.3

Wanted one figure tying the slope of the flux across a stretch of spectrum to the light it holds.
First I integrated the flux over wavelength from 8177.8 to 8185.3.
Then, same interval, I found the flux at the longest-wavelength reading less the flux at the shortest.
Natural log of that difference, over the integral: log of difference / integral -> 0.0054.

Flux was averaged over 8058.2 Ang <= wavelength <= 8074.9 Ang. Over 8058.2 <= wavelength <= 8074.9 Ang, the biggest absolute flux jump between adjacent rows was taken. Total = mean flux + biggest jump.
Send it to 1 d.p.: 36.0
